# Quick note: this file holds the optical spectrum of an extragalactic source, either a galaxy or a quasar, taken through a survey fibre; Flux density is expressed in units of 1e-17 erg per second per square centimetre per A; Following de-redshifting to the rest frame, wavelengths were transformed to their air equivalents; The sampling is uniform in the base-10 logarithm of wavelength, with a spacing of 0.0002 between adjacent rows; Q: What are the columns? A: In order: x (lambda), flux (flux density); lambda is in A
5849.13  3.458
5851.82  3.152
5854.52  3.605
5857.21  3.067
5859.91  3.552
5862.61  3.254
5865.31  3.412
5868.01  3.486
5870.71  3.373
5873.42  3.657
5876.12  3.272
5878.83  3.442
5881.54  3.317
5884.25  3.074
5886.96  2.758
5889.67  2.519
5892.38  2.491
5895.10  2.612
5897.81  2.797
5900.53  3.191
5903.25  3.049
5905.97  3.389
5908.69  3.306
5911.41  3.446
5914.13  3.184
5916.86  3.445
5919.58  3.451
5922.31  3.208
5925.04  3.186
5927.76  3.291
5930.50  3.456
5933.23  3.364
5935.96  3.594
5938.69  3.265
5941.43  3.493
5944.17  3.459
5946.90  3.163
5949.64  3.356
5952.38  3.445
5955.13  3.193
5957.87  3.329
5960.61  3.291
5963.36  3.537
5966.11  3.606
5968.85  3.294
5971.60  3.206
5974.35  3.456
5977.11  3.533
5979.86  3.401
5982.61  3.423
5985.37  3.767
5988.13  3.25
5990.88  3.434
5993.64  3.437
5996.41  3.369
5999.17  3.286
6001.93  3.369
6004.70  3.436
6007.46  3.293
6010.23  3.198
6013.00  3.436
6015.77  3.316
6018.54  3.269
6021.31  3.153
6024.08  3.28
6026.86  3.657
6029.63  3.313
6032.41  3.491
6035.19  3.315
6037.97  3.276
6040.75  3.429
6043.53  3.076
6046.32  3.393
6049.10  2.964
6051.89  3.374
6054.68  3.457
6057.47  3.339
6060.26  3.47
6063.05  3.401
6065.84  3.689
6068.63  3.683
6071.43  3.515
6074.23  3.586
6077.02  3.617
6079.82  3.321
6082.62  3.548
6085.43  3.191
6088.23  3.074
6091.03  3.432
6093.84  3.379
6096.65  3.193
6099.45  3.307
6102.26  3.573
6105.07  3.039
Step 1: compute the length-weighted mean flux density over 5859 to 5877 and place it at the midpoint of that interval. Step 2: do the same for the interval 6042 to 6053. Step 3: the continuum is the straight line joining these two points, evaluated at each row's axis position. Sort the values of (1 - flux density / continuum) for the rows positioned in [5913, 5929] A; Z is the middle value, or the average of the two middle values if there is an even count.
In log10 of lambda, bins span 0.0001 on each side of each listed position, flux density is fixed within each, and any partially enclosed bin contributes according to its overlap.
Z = 0.03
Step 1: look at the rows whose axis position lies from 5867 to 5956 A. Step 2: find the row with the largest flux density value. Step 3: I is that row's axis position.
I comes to 5873.42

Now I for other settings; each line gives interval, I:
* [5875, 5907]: 5878.83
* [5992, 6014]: 5993.64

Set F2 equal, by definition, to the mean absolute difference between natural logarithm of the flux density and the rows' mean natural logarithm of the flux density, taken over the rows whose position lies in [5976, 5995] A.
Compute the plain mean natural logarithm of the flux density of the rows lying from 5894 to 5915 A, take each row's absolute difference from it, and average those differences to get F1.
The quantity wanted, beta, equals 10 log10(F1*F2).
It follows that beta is -26.5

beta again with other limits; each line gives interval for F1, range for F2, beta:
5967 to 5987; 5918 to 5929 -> -30.2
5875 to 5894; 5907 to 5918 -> -24.6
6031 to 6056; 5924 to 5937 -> -28.4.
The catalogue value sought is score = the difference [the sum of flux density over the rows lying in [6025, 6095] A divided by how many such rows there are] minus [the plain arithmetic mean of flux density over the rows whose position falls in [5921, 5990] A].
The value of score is 0.017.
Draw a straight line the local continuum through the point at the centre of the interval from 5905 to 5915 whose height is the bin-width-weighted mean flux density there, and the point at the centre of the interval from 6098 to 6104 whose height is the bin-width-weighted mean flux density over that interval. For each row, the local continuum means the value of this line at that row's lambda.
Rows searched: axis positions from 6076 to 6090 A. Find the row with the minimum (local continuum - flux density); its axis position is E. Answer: 6077.02 A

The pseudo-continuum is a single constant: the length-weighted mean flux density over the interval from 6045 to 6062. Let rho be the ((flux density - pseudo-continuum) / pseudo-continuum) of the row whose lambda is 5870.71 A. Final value 0.01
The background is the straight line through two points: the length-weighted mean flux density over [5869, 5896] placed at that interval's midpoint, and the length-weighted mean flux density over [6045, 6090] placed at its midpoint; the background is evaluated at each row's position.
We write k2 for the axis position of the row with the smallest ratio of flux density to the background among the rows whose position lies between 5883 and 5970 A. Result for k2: 5892.38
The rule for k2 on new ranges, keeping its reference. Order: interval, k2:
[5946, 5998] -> 5971.60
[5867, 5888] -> 5886.96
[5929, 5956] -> 5946.90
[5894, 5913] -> 5895.10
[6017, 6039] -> 6021.31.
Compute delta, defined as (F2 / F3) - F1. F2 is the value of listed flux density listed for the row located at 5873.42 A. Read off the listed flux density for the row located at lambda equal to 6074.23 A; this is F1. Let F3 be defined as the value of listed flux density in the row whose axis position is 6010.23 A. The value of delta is -2.44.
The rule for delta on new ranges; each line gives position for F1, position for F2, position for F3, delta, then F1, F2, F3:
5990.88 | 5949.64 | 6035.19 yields -2.42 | 3.434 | 3.356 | 3.315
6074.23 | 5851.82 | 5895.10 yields -2.38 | 3.586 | 3.152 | 2.612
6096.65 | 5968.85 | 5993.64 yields -2.23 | 3.193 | 3.294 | 3.437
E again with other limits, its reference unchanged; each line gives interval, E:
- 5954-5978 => 5966.11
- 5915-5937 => 5935.96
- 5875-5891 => 5878.83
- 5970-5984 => 5977.11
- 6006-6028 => 6026.86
